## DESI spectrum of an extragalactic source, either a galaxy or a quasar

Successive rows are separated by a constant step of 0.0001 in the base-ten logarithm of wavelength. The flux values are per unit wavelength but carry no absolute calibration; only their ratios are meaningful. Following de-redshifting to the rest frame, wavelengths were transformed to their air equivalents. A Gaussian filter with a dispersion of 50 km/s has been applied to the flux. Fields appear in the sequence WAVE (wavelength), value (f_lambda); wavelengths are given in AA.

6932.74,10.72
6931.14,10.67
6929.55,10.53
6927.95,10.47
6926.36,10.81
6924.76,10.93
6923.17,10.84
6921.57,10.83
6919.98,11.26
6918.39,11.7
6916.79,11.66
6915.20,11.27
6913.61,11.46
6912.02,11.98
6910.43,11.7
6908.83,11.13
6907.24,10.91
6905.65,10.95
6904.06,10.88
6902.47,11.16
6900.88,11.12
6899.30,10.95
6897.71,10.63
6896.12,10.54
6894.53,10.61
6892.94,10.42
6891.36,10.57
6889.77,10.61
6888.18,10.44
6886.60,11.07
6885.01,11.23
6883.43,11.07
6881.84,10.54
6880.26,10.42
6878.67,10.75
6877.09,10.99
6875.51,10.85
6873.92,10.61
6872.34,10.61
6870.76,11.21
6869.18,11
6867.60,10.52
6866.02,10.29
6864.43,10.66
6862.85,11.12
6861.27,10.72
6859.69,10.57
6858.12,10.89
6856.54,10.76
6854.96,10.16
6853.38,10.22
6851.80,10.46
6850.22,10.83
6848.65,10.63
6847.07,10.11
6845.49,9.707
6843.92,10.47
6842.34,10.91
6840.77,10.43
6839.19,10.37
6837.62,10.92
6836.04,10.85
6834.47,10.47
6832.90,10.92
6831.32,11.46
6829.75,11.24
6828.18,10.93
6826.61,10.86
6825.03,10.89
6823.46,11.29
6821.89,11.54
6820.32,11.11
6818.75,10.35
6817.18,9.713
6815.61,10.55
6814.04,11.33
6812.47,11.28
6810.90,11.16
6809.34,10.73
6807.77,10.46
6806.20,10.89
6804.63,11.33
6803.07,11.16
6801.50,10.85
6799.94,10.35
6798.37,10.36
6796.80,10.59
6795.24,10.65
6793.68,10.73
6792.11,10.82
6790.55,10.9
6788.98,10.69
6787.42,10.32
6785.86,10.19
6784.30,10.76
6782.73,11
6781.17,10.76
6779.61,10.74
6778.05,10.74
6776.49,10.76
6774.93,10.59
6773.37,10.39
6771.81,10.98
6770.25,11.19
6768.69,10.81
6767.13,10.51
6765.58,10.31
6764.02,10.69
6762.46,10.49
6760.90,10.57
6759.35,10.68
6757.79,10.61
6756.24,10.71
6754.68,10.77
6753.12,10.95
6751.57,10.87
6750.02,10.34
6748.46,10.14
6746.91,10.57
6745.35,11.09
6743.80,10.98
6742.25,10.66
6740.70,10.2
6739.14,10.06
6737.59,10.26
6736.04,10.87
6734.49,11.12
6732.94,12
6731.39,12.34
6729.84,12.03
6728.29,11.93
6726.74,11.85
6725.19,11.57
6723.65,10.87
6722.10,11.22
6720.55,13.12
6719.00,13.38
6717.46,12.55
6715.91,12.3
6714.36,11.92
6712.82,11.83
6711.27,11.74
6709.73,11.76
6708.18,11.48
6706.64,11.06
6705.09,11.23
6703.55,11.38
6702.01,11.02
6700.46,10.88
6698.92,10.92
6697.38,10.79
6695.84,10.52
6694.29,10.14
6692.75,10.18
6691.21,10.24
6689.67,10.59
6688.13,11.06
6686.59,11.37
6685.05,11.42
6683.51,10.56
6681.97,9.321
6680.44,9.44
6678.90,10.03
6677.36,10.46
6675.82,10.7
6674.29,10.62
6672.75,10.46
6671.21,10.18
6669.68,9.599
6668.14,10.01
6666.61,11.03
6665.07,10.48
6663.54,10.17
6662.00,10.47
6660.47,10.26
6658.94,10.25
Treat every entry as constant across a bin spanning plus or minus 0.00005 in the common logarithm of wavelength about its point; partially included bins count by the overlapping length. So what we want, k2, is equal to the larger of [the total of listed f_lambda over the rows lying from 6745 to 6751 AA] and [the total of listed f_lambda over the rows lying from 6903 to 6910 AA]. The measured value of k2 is 44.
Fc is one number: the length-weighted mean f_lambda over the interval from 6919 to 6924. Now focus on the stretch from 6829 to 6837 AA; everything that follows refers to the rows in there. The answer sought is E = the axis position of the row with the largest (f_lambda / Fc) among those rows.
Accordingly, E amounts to 6831.32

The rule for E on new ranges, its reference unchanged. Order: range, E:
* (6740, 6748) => 6745.35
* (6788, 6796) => 6790.55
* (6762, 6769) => 6768.69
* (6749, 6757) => 6753.12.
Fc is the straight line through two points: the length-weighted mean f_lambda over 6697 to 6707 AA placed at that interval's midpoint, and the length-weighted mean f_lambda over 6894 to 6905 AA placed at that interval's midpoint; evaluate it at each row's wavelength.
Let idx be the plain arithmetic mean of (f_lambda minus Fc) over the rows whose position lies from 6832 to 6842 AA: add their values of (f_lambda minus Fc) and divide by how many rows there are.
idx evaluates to -0.25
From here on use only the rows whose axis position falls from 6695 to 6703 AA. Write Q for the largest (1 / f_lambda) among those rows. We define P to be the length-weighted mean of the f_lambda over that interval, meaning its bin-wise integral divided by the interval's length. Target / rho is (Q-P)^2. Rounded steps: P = 10.8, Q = 0.095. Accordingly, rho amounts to 115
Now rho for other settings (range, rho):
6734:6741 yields 108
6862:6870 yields 113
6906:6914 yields 128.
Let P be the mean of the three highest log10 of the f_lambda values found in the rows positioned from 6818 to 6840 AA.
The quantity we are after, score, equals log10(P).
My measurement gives 0.024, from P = 1.06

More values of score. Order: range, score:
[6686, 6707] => 0.023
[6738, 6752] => 0.017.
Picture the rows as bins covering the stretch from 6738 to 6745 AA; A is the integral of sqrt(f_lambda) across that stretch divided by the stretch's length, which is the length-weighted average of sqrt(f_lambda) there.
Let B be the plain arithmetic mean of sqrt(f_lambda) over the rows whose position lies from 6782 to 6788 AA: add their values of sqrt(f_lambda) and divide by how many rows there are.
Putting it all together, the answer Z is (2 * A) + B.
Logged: 9.73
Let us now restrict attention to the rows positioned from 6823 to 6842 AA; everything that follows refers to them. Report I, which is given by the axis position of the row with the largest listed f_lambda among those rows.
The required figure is 6831.32 AA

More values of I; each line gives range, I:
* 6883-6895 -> 6885.01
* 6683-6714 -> 6712.82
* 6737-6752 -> 6745.35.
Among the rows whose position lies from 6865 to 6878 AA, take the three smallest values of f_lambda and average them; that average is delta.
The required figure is 10.5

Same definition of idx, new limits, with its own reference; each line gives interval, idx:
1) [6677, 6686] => -0.86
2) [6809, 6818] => -0.14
